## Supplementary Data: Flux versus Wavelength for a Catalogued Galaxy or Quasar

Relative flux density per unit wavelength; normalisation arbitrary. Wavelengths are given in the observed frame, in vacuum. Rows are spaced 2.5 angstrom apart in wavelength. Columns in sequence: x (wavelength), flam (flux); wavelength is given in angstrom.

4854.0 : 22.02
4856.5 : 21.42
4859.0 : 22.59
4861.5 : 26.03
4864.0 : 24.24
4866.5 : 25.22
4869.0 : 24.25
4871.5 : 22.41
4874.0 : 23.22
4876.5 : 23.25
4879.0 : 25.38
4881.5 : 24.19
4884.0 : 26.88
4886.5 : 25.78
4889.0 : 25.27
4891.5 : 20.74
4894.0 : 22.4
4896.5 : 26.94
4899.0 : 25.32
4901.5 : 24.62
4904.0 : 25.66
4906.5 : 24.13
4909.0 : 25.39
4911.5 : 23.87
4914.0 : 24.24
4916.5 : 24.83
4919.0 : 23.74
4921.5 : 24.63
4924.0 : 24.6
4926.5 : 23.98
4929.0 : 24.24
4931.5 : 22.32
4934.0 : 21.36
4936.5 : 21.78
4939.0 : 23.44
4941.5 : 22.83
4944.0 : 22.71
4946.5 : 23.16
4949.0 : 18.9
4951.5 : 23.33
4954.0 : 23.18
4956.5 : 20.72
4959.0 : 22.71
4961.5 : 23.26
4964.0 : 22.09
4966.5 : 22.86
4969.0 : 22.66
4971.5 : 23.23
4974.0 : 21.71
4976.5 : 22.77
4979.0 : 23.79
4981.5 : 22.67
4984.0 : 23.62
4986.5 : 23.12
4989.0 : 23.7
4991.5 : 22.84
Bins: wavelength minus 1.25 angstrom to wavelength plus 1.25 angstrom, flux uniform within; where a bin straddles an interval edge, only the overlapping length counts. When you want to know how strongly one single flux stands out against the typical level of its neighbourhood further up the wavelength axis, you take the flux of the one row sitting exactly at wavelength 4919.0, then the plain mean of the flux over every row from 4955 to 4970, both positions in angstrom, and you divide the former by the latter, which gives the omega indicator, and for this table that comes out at 1.06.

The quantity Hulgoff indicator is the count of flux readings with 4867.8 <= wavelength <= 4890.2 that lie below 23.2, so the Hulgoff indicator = 1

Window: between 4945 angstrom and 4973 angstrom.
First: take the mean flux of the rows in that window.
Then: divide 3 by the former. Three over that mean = 0.1341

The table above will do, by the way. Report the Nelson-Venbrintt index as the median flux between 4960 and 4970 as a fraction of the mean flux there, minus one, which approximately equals 0.002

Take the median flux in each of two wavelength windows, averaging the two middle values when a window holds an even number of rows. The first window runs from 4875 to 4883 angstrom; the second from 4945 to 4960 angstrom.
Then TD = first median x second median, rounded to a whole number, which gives 555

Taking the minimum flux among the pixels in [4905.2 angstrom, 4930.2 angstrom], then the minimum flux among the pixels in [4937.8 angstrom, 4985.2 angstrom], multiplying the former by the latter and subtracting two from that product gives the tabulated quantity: 447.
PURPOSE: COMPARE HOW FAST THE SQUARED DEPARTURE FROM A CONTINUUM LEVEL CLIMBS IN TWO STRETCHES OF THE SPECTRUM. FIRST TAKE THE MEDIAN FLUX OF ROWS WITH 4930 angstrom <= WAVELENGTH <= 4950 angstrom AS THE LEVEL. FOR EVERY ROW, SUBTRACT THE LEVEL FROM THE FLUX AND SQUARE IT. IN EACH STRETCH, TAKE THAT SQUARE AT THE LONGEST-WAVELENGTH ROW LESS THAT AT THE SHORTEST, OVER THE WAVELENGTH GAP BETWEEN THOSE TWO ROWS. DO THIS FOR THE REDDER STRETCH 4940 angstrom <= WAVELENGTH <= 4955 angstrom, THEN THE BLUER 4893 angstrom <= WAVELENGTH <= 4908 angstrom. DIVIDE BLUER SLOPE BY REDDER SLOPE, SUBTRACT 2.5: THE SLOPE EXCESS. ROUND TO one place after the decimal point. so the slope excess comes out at 5.1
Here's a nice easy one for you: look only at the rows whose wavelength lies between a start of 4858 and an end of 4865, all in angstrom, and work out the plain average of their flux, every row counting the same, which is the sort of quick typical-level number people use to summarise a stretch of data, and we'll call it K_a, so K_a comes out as 24.3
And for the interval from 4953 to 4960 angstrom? 22.2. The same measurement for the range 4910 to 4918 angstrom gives 24.3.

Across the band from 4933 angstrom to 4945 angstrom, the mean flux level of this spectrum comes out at 22.4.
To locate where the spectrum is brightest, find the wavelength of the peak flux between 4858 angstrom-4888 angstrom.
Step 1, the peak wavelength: 4884.0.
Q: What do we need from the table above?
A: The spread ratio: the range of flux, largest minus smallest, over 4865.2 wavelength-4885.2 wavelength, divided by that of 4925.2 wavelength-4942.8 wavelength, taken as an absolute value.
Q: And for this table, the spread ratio 1.6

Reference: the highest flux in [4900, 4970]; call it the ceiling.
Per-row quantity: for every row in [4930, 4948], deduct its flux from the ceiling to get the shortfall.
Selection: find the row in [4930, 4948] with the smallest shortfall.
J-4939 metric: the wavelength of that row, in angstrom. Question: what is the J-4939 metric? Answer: 4939.0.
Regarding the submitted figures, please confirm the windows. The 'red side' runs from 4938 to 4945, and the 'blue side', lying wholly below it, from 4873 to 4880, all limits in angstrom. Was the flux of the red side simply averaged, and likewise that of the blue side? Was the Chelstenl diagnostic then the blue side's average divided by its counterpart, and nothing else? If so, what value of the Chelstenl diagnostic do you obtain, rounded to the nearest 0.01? 1.04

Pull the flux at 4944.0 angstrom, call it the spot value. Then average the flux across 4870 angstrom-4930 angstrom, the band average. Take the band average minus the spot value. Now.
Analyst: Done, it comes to 1.69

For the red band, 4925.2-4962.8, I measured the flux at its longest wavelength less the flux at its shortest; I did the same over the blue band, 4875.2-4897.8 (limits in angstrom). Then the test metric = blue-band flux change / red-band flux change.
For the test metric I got -5.1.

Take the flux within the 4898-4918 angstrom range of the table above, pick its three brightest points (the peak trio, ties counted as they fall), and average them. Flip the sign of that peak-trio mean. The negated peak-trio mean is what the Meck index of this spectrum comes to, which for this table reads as -25.5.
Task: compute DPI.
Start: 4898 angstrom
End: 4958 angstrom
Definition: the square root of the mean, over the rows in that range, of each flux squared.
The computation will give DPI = 23.5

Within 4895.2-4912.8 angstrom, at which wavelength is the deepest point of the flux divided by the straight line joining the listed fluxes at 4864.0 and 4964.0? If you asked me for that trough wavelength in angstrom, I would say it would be 4911.5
